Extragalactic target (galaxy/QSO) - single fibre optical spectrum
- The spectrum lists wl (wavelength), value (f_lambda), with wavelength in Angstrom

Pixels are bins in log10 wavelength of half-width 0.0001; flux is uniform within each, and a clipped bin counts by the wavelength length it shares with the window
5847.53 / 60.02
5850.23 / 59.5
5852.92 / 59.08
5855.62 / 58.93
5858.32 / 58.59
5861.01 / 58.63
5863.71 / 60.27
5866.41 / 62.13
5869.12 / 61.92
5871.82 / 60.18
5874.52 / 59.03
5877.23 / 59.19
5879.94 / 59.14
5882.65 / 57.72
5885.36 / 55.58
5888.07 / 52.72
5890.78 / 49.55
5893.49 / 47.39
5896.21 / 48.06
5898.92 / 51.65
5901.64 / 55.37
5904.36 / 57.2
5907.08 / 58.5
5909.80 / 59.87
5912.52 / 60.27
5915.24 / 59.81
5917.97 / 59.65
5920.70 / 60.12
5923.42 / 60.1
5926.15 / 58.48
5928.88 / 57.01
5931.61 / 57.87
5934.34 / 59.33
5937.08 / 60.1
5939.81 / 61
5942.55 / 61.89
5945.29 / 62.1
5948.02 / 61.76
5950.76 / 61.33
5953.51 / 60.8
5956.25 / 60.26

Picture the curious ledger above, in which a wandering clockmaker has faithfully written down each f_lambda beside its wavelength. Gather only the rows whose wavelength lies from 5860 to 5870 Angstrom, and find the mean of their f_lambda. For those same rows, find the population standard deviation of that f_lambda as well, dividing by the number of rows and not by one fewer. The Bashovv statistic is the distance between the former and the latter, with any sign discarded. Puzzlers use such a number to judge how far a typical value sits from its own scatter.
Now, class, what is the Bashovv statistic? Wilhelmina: 59.3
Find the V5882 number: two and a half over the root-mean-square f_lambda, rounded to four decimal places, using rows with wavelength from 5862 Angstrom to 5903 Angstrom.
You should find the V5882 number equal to 0.0445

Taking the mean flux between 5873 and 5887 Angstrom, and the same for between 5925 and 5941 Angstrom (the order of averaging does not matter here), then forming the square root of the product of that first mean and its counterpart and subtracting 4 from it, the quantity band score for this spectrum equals 54.5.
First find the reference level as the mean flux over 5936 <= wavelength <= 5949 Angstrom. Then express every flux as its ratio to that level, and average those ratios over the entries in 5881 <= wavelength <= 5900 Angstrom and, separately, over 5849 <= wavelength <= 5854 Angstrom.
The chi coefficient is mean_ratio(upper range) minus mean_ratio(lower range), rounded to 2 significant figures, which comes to -0.12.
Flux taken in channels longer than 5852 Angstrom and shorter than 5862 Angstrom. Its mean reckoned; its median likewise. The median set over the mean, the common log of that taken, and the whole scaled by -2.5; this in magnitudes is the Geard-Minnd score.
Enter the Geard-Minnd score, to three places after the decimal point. 0.001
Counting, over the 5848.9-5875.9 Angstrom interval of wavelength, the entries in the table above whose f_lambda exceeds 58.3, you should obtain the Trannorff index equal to 10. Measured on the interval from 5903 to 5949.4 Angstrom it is 14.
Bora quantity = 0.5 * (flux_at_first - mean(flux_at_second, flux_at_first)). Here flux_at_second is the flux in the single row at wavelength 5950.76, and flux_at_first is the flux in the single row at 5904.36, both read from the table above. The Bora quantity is -1.0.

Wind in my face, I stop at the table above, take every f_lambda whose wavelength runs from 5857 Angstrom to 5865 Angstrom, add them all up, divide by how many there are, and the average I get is 59.2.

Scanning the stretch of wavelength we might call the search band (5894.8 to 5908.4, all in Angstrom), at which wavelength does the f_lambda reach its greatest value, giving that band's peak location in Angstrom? 5907.08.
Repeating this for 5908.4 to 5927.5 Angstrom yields 5912.52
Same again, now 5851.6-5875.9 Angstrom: 5866.41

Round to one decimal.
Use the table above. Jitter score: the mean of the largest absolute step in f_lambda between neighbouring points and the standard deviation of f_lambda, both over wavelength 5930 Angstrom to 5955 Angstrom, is 1.4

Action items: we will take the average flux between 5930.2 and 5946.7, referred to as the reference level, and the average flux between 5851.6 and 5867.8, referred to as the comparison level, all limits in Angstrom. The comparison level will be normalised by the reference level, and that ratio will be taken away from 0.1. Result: -0.89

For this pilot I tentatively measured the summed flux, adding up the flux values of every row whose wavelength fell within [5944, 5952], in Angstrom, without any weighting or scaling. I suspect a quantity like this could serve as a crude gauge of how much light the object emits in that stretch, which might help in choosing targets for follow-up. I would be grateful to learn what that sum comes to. 185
